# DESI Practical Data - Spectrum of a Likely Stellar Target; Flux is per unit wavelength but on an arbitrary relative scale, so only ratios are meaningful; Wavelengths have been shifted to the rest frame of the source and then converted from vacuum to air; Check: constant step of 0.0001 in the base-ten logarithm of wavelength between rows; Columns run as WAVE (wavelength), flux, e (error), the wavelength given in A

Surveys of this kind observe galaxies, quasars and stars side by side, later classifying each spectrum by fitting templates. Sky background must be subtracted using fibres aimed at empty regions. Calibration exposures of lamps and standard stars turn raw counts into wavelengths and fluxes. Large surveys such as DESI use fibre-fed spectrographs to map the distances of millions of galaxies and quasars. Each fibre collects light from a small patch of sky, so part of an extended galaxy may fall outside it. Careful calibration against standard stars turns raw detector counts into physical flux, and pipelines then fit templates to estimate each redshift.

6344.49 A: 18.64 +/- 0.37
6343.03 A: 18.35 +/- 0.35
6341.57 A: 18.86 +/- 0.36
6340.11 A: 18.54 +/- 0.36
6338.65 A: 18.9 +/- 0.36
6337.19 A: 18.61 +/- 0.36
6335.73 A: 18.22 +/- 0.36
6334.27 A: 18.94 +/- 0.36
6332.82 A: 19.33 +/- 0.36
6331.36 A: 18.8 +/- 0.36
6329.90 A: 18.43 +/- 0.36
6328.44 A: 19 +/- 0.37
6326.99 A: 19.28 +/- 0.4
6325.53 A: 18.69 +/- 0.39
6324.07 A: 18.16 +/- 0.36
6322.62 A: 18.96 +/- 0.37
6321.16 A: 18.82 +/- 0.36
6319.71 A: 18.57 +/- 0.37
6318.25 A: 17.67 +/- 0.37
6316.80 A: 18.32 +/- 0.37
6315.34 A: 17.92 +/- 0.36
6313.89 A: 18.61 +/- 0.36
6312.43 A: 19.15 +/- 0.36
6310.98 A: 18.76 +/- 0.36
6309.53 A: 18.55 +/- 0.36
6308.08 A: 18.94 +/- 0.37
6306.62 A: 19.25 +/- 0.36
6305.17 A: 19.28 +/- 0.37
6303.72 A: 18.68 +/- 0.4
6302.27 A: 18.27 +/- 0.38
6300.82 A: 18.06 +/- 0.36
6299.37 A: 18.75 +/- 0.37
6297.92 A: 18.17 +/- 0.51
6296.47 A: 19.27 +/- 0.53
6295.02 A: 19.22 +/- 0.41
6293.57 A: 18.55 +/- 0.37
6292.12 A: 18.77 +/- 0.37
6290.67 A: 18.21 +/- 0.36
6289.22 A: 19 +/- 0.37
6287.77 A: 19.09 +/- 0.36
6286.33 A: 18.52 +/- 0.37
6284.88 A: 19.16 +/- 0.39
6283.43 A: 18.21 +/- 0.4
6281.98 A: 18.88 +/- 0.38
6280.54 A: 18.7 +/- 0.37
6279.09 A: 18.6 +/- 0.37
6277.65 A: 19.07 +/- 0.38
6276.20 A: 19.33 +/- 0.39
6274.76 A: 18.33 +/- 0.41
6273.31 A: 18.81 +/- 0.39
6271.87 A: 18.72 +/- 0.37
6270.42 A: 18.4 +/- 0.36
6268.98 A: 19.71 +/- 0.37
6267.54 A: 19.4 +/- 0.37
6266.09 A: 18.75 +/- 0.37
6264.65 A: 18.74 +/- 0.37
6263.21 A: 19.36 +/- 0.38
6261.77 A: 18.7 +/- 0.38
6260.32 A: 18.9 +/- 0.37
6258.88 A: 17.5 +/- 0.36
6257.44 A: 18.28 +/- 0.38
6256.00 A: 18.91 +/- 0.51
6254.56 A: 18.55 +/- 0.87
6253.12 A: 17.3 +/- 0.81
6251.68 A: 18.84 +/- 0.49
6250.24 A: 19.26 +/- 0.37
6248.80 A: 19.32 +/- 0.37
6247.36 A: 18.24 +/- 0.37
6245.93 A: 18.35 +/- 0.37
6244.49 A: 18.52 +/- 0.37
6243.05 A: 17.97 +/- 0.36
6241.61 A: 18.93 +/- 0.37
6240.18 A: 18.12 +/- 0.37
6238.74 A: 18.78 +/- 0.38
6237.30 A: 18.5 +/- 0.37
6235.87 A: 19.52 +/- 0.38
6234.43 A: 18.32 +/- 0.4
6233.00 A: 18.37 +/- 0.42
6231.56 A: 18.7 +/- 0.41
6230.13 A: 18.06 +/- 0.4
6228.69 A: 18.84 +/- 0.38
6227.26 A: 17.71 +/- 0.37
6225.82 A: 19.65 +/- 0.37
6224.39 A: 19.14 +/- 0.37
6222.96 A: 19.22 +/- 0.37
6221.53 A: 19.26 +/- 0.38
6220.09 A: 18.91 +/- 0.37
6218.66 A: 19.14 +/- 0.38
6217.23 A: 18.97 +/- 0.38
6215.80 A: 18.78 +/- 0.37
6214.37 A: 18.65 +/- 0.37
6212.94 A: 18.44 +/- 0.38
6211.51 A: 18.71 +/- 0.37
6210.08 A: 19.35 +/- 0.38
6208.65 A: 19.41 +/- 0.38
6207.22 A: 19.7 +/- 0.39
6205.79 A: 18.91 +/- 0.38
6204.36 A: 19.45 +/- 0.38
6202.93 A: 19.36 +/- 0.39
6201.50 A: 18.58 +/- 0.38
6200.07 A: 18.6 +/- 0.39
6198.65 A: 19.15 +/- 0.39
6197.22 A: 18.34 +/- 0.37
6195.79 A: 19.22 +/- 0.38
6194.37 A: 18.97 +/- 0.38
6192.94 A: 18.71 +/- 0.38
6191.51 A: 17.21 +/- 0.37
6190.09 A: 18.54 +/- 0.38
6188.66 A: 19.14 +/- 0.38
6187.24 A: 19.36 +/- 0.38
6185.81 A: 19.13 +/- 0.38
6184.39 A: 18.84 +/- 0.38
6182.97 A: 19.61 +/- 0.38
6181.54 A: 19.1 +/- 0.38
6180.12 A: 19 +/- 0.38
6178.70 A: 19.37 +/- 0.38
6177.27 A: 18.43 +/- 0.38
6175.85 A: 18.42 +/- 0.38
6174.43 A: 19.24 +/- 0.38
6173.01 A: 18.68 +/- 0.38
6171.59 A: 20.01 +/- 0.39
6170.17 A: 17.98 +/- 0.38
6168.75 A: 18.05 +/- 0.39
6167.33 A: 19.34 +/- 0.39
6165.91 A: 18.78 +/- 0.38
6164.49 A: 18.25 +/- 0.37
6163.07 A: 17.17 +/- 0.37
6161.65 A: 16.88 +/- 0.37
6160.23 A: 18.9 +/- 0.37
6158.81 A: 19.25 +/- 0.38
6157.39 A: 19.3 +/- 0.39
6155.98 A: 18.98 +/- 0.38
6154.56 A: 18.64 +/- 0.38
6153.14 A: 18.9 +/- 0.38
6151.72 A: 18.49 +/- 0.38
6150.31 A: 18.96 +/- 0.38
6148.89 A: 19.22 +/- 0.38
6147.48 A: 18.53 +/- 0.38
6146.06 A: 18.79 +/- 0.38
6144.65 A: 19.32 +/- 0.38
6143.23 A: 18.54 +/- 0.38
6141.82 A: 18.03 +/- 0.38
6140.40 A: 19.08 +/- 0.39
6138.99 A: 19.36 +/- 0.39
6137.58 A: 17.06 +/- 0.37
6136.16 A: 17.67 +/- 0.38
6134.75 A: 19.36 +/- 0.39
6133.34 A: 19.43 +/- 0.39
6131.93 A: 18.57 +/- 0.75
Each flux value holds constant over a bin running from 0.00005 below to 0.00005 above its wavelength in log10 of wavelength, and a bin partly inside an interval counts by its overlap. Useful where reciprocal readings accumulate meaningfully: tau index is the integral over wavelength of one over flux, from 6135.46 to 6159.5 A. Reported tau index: 1.3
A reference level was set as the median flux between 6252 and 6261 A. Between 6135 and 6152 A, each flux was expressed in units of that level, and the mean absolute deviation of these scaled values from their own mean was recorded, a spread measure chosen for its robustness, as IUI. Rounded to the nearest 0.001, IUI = 0.029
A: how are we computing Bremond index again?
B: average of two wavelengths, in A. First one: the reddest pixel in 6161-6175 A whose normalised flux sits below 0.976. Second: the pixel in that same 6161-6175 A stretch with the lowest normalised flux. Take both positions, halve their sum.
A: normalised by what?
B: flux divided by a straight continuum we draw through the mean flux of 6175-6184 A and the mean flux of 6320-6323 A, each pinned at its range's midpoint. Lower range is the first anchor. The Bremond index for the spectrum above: 6165.9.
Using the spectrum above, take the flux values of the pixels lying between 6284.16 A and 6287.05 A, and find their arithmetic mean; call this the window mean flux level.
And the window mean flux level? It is 18.8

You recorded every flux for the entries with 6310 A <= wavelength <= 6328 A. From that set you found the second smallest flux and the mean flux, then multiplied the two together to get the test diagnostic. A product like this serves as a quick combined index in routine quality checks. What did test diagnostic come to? 333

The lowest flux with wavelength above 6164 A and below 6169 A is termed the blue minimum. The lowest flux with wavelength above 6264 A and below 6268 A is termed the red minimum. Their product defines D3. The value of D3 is 338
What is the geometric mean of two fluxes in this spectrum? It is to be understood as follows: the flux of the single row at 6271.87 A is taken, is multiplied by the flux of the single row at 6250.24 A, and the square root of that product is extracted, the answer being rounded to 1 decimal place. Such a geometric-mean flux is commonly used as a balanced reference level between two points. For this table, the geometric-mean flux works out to 19.0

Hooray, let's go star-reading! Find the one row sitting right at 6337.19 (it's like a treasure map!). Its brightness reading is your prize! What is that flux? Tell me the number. 18.61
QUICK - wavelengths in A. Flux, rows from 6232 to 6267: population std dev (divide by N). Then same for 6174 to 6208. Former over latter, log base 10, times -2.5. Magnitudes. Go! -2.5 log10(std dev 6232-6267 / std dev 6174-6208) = -0.02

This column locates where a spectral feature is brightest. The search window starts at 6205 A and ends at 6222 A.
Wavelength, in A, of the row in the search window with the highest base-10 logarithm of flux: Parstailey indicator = 6207.22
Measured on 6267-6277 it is 6268.98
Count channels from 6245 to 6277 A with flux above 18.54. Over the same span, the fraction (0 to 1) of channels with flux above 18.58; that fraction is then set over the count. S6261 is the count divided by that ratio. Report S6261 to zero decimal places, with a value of 354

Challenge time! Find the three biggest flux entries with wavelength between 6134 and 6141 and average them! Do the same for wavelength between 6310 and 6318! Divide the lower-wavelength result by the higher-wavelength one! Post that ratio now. 1.02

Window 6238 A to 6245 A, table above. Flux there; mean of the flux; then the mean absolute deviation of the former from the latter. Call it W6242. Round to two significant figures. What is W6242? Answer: 0.34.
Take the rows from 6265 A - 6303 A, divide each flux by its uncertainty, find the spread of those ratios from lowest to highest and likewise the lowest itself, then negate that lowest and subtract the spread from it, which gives -53.3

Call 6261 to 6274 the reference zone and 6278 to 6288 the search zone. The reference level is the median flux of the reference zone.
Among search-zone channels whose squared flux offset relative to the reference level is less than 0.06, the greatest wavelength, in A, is 6286.33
